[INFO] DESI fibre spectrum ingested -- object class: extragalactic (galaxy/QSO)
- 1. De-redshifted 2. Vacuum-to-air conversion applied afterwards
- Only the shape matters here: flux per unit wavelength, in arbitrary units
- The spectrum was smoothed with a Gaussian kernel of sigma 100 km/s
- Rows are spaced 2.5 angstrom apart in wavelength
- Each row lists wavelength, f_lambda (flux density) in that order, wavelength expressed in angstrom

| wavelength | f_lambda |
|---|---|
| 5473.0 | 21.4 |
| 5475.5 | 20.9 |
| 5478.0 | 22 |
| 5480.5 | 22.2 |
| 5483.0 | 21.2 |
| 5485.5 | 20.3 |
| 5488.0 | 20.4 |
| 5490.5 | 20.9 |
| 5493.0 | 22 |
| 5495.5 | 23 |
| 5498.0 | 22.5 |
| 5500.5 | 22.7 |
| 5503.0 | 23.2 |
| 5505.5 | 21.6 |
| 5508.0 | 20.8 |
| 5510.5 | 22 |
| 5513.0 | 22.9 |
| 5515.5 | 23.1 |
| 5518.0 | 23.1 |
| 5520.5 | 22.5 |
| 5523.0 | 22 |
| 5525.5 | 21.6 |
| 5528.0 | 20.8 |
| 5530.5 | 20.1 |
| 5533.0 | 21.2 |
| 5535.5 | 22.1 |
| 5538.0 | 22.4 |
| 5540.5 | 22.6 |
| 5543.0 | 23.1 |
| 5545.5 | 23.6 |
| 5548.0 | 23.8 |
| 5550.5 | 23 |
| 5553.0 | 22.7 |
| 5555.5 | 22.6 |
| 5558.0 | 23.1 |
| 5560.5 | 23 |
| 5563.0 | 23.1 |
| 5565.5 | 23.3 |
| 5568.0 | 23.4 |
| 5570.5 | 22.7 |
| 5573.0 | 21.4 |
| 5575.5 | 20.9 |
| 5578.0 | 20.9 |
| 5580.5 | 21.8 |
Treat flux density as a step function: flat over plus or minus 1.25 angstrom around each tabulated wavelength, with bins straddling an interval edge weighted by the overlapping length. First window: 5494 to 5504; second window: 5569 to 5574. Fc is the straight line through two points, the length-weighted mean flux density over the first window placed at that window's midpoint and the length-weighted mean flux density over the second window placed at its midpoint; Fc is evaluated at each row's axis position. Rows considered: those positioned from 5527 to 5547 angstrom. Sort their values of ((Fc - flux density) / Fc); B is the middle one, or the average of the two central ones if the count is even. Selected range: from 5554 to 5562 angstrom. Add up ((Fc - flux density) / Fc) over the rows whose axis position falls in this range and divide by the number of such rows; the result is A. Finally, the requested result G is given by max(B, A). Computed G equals 0.010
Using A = -0.028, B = 0.01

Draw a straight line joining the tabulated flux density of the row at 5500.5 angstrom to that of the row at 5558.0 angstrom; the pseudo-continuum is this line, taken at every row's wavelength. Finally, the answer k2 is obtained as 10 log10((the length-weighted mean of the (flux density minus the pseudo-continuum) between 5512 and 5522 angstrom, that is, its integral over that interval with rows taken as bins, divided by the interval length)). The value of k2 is -12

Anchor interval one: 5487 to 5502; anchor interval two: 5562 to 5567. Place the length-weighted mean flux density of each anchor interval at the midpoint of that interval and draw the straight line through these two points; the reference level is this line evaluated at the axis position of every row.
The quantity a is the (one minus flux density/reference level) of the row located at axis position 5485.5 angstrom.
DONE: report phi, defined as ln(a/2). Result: -3.4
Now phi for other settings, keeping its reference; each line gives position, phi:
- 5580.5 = -3.3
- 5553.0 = -5.0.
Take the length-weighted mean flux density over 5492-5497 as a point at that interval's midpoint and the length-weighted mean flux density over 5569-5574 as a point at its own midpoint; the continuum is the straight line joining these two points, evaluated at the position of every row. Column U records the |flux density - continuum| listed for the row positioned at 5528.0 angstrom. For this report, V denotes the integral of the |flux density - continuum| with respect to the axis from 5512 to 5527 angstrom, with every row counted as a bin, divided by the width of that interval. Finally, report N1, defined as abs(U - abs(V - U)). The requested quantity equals 0.5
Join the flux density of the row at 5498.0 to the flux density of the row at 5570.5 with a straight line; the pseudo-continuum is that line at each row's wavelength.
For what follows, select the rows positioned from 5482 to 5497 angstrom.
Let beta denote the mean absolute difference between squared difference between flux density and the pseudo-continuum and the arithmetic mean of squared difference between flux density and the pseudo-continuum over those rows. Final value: 1.6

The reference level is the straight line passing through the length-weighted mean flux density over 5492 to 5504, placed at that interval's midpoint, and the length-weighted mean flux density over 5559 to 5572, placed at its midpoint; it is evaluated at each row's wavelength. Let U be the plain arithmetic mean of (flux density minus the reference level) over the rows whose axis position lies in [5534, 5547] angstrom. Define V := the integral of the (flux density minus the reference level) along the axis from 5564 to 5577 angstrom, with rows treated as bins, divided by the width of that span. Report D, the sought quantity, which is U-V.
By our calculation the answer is 0.6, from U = -0.2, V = -0.8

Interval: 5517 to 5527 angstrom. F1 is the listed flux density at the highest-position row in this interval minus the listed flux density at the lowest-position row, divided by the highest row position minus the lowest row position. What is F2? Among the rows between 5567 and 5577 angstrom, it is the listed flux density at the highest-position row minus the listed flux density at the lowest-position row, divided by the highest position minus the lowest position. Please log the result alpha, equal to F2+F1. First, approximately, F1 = -0.20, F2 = -0.3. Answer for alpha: -0.53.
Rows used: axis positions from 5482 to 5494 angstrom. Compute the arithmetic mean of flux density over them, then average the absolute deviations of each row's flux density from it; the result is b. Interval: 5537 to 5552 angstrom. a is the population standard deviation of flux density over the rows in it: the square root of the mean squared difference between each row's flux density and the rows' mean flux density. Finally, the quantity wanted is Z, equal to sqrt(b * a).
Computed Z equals 0.50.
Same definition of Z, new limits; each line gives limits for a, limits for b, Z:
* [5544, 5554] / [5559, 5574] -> 0.48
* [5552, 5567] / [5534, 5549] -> 0.37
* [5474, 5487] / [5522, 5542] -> 0.69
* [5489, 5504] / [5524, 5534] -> 0.60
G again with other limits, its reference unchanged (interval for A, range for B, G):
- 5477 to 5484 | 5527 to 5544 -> 0.052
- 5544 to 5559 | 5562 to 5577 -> -0.032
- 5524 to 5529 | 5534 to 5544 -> 0.060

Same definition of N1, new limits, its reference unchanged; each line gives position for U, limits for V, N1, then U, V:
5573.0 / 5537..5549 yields 0.7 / 0.7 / 0.81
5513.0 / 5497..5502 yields 0.1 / 0.5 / 0.14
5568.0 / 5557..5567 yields 0.9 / 1.2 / 0.94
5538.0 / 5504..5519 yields 0.6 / 0.1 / 0.80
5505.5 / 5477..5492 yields 0.3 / 0.9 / 1.41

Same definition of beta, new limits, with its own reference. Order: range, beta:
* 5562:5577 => 1.0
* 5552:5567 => 0.1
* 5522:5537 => 1.7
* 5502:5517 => 0.7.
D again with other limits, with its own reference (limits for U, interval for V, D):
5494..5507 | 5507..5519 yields 0.3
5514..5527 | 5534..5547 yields -0.2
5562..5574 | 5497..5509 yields 0.2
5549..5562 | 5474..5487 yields 1.1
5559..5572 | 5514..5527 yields 0.4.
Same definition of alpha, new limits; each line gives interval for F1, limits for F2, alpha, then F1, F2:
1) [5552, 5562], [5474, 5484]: 0.08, 0.04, 0.0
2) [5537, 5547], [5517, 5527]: -0.04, 0.16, -0.2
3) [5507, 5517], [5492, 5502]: 0.40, 0.31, 0.1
